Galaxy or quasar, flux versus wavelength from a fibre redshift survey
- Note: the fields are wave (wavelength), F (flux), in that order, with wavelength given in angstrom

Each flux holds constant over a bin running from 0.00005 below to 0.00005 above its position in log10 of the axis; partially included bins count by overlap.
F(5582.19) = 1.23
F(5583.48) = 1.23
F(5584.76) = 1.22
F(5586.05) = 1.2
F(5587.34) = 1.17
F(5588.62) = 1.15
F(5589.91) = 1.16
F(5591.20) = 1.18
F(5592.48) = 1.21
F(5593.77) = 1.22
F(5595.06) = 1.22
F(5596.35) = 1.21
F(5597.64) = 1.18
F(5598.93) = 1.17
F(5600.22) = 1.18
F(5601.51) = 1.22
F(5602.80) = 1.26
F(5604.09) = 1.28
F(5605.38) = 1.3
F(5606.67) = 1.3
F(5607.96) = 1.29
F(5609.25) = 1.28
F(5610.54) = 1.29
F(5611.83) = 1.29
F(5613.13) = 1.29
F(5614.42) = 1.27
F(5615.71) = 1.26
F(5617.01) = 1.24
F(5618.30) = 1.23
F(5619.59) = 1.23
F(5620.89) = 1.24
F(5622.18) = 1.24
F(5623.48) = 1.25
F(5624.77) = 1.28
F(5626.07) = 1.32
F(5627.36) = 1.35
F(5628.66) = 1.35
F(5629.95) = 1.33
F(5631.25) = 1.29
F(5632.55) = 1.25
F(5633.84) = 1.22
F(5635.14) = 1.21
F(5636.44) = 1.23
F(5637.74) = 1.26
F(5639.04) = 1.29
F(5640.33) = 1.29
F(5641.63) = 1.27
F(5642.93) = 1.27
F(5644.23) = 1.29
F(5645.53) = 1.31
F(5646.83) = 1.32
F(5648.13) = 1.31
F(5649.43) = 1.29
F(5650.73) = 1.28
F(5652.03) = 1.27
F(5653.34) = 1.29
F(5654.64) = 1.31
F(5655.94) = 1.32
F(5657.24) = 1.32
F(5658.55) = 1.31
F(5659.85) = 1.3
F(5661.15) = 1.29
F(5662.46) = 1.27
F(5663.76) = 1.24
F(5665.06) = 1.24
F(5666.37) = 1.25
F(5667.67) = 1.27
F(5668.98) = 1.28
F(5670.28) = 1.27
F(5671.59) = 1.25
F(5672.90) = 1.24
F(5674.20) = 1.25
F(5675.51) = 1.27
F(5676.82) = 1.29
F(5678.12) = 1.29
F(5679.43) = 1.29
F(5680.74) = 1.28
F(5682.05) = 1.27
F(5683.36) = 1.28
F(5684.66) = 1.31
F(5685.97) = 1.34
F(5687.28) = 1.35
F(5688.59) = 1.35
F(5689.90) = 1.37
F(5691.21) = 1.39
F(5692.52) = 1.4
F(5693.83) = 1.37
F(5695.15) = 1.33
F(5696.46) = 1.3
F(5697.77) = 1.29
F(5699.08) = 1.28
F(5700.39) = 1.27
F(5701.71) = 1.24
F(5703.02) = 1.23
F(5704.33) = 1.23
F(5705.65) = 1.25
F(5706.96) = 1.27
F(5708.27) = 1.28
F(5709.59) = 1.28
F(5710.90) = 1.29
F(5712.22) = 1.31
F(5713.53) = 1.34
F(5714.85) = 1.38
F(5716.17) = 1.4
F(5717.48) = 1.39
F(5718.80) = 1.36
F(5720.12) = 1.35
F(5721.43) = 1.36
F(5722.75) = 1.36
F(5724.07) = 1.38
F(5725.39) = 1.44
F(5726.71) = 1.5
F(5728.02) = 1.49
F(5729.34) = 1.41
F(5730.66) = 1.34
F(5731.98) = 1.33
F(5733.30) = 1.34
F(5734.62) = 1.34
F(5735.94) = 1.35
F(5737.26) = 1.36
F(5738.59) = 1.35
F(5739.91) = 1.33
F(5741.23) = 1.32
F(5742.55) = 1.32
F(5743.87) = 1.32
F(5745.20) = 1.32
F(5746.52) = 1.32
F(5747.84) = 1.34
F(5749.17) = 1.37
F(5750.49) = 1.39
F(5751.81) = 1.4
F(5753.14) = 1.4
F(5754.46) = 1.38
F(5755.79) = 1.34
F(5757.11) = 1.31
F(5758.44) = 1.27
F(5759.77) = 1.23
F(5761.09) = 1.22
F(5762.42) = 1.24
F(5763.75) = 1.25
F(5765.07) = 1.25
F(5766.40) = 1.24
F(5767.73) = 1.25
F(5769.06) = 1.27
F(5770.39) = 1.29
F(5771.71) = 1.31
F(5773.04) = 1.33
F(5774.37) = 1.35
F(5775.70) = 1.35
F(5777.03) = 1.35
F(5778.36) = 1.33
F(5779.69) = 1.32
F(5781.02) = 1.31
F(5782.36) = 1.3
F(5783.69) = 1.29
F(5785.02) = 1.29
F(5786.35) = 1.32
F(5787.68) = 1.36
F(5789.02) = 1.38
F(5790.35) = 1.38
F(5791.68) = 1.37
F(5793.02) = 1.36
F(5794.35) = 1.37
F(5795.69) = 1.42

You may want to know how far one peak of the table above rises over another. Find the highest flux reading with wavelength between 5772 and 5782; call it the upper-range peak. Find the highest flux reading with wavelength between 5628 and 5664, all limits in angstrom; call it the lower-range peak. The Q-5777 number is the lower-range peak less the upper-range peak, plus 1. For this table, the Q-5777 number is 1.00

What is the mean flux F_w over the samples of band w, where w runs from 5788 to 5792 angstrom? 1.38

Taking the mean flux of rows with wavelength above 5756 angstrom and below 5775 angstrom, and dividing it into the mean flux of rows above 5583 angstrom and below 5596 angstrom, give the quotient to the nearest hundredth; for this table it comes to 0.94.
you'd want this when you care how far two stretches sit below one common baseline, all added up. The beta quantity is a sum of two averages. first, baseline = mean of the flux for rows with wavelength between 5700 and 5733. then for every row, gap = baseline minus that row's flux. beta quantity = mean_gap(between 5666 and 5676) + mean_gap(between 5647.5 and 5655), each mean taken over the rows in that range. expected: 0.13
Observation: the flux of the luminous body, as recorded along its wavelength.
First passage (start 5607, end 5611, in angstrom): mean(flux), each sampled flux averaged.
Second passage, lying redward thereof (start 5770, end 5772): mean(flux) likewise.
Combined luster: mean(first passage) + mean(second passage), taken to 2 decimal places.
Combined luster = 2.59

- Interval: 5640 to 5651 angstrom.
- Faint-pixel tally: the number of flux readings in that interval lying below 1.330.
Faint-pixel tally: 9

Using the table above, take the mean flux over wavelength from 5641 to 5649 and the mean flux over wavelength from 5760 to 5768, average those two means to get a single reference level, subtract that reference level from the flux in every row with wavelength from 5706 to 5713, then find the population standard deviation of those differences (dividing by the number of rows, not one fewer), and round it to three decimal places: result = 0.014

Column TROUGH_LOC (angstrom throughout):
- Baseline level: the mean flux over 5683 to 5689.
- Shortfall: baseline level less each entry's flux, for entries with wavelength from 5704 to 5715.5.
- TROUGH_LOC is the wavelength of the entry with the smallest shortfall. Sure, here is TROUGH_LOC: 5714.85 angstrom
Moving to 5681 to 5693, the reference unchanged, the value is 5692.52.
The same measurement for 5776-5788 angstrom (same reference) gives 5787.68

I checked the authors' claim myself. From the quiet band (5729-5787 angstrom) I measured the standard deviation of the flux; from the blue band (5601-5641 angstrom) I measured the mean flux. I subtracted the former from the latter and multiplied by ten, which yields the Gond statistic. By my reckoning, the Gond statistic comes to 12.3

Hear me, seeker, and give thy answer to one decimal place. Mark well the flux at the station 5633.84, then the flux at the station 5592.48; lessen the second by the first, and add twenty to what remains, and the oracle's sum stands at 20.0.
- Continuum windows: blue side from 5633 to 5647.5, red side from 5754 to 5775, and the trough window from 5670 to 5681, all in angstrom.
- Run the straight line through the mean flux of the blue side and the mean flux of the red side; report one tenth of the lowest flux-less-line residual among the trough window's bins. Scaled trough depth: -0.0033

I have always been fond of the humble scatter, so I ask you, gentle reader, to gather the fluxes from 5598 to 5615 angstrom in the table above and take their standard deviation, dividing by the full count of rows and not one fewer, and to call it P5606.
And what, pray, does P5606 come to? 0.043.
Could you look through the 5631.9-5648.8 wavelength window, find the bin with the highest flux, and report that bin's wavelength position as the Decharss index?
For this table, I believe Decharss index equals 5646.83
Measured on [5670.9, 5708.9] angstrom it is 5692.52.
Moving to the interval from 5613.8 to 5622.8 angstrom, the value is 5614.42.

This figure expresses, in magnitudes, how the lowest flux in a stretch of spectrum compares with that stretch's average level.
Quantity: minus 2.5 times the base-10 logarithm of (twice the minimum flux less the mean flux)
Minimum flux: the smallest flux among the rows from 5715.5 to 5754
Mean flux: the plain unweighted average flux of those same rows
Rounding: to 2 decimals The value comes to -0.26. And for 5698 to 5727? -0.14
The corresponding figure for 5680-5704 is -0.15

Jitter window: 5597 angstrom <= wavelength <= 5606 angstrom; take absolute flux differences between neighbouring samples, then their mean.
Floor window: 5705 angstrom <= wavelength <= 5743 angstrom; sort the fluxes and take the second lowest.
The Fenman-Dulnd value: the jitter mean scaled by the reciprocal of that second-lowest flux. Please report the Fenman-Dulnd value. 0.0184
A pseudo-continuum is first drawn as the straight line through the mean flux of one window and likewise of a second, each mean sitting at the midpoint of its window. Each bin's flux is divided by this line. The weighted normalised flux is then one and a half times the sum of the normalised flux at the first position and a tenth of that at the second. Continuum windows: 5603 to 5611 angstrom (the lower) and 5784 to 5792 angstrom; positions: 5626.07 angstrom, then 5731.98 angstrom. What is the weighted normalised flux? 1.68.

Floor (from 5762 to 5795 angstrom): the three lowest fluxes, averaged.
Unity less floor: -0.24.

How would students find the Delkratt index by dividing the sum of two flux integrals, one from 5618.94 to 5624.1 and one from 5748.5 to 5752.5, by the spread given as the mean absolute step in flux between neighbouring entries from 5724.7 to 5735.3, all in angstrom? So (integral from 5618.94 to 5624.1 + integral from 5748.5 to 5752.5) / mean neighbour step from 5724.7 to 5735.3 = 348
